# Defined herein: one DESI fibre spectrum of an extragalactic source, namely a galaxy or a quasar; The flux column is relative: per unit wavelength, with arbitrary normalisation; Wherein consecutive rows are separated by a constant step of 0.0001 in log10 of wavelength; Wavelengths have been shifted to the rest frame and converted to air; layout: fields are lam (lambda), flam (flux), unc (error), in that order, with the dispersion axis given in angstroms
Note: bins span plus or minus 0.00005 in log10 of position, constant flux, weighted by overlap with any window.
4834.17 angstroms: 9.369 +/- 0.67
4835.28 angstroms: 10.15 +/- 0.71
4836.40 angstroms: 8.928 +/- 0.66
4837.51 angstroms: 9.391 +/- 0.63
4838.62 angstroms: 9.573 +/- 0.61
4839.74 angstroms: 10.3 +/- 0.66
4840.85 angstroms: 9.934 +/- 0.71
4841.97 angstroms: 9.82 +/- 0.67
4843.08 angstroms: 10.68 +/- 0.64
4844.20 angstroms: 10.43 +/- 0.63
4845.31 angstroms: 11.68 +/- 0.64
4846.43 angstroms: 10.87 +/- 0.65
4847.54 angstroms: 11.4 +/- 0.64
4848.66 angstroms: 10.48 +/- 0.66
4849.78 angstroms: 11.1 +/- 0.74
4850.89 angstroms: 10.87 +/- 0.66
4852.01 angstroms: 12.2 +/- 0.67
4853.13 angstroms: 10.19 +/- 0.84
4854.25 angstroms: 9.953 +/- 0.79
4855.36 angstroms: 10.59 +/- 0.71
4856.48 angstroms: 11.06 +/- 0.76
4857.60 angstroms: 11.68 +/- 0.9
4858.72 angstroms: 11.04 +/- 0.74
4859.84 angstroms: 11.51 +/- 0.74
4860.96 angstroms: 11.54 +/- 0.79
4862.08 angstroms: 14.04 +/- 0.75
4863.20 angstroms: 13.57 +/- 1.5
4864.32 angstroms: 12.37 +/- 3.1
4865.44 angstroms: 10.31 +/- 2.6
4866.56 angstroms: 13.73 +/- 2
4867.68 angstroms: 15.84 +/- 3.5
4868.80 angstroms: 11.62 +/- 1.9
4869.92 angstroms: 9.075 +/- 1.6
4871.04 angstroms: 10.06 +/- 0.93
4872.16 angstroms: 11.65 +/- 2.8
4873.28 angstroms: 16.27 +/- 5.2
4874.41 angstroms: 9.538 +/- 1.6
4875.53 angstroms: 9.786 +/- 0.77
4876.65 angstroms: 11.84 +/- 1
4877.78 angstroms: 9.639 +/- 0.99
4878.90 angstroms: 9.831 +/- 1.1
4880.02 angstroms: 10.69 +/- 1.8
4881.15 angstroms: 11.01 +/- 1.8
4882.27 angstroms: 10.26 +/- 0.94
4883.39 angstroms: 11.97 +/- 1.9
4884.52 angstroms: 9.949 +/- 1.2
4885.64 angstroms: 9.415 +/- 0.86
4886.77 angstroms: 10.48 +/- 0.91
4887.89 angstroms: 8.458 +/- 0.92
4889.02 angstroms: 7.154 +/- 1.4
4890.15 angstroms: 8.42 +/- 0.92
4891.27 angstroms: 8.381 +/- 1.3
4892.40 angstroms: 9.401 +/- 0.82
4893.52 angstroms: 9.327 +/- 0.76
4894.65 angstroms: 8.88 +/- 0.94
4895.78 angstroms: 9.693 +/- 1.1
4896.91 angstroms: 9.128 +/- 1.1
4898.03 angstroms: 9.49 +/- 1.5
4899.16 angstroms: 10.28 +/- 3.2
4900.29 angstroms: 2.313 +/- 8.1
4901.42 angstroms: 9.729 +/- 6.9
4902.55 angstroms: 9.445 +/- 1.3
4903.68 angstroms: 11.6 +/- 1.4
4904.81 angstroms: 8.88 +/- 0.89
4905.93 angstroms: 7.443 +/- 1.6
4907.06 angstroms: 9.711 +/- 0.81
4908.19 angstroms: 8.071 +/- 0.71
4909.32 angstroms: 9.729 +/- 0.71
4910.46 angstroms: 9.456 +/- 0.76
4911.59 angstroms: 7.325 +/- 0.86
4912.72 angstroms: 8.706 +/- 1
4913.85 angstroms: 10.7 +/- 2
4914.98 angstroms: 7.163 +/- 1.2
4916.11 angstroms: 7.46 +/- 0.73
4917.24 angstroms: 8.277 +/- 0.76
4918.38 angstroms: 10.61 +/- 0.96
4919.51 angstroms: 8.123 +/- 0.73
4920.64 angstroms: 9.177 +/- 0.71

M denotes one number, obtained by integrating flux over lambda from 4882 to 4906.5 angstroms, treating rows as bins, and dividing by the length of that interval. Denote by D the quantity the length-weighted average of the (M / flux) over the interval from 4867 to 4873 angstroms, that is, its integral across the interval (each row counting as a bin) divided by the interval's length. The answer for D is 0.79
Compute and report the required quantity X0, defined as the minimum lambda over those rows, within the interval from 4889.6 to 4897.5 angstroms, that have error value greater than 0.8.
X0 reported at 4890.15 angstroms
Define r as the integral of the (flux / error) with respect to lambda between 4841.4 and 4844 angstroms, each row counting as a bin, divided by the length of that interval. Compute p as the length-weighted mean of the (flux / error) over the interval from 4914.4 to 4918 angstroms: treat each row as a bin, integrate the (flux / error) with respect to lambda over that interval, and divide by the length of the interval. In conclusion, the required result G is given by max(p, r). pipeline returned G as 16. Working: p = 9.1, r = 16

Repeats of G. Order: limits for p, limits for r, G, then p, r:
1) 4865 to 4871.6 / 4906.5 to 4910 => 12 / 6.4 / 12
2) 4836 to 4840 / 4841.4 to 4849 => 17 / 14.9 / 17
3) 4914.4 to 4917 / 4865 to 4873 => 8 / 8.4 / 6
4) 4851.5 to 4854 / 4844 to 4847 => 17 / 14.8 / 17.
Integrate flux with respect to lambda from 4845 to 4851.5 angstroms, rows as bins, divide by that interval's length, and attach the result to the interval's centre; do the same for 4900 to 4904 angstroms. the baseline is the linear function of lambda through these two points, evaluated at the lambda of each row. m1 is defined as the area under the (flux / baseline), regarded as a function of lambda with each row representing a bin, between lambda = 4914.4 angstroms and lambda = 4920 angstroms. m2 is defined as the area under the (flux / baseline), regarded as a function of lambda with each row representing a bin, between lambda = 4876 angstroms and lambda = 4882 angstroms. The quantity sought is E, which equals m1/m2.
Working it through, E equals 0.91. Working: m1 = 6.0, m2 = 6.6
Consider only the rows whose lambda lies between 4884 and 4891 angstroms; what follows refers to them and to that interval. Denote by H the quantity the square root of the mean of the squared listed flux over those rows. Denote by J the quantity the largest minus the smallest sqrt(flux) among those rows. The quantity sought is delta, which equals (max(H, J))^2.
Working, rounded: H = 9.0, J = 0.6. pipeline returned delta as 82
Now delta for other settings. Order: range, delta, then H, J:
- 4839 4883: 129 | 11.4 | 1.0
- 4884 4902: 81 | 9.0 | 1.7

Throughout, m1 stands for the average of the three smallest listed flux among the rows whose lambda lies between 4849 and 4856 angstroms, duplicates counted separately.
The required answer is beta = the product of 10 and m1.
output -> 102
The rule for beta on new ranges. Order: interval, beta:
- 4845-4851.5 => 107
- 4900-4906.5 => 62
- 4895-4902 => 70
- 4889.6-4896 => 86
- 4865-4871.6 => 98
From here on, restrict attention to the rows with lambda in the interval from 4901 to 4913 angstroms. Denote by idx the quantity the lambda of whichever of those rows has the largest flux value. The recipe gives 4903.68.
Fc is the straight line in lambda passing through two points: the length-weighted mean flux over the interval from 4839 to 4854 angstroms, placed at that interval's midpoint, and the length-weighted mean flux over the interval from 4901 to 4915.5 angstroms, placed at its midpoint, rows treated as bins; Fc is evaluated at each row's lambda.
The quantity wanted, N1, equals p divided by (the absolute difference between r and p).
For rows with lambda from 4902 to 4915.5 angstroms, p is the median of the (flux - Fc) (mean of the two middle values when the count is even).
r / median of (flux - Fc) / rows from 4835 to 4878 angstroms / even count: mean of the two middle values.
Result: -0.1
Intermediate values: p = -0.01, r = 0.14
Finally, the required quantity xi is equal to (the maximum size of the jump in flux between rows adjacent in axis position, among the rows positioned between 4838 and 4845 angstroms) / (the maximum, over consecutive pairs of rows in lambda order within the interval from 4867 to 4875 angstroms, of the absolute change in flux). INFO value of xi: 0.1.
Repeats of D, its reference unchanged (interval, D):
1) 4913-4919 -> 1.06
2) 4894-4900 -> 1.09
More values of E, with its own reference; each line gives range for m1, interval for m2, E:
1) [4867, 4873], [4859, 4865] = 0.99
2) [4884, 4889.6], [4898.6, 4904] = 1.02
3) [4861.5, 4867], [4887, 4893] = 1.21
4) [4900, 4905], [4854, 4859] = 1.01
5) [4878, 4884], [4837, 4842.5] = 1.44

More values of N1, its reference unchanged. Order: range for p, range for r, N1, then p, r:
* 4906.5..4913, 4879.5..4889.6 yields 0.2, 0.10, 0.49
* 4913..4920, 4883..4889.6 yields -1.0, -0.60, -0.01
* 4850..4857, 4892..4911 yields 5.0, 0.18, 0.14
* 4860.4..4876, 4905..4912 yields 0.8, 1.55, -0.28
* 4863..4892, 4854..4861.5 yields 1.3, 0.36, 0.64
